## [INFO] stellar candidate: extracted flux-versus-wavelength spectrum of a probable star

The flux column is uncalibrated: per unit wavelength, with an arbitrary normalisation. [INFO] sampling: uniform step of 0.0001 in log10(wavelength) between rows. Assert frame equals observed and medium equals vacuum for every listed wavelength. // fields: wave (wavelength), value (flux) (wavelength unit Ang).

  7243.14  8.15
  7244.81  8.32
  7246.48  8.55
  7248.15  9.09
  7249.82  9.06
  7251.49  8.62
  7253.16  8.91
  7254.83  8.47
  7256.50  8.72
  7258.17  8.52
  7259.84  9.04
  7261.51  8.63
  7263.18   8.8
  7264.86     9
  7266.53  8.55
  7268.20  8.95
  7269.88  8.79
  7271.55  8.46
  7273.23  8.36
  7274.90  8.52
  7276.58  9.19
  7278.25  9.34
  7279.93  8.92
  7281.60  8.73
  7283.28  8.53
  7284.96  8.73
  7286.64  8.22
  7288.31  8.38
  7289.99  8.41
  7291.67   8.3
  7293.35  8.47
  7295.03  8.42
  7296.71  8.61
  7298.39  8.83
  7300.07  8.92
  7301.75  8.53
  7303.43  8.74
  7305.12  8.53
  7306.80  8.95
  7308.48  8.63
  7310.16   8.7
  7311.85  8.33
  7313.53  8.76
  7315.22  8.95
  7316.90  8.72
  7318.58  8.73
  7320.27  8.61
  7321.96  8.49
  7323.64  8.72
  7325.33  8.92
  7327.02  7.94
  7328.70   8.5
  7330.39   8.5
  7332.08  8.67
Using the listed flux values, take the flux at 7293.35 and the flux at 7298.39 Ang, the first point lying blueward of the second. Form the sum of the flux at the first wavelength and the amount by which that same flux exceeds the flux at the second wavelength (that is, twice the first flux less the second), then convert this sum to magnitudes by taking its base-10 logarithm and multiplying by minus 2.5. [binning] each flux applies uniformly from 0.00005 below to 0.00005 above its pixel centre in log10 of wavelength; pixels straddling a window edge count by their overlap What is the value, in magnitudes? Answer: -2.27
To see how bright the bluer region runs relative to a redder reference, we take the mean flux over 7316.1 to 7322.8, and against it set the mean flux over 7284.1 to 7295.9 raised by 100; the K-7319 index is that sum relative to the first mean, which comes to 12.6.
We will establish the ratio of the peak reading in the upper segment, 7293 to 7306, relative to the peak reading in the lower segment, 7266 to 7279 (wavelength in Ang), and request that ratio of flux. 0.96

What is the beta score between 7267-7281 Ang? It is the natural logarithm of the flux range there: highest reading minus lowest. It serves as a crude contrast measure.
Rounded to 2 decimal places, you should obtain -0.02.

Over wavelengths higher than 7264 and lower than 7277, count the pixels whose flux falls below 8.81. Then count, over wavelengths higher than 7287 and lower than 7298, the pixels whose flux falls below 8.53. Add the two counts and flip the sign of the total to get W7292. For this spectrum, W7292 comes -10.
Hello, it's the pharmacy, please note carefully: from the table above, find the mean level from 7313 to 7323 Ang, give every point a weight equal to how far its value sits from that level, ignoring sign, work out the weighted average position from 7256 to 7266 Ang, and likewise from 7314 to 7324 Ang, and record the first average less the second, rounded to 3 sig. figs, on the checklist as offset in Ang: -57.4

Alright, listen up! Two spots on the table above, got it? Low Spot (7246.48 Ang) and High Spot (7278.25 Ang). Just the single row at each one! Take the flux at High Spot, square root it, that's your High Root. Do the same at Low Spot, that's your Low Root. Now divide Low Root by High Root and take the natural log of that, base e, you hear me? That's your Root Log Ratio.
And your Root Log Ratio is -0.04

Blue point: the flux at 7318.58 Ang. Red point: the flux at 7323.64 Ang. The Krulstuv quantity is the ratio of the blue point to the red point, 1.00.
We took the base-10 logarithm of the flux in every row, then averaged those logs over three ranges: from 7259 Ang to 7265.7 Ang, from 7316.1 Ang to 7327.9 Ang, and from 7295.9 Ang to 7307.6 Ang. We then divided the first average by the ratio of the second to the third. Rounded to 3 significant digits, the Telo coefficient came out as 0.955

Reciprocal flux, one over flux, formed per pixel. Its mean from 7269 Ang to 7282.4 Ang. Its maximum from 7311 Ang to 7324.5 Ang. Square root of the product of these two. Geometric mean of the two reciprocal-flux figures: 0.117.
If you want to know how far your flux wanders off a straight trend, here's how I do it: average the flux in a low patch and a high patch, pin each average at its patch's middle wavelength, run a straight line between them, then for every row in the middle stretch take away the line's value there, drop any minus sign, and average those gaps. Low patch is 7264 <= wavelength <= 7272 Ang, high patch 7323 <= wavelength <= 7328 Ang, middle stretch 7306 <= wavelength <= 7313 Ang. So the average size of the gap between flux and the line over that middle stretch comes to 0.188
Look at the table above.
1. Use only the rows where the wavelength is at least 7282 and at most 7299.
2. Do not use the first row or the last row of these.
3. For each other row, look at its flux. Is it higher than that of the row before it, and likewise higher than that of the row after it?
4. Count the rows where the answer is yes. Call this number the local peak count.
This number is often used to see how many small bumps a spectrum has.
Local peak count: 3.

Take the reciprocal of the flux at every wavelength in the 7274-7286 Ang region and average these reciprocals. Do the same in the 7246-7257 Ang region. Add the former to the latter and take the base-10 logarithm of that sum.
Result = -0.644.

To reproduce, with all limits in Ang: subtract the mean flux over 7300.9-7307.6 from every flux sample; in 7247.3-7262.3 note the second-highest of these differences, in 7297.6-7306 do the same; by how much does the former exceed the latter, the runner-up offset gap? 0.23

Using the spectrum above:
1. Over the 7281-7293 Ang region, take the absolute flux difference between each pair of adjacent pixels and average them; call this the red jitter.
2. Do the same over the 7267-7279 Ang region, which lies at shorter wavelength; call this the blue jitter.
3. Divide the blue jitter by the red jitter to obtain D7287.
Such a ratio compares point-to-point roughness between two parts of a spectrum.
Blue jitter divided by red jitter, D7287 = 1.3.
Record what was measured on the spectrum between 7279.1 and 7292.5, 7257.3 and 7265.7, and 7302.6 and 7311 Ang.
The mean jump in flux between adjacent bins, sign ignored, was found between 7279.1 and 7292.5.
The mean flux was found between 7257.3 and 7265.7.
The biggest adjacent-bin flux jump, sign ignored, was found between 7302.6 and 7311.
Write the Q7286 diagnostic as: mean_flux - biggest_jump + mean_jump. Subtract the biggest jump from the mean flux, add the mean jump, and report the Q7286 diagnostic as 8.58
